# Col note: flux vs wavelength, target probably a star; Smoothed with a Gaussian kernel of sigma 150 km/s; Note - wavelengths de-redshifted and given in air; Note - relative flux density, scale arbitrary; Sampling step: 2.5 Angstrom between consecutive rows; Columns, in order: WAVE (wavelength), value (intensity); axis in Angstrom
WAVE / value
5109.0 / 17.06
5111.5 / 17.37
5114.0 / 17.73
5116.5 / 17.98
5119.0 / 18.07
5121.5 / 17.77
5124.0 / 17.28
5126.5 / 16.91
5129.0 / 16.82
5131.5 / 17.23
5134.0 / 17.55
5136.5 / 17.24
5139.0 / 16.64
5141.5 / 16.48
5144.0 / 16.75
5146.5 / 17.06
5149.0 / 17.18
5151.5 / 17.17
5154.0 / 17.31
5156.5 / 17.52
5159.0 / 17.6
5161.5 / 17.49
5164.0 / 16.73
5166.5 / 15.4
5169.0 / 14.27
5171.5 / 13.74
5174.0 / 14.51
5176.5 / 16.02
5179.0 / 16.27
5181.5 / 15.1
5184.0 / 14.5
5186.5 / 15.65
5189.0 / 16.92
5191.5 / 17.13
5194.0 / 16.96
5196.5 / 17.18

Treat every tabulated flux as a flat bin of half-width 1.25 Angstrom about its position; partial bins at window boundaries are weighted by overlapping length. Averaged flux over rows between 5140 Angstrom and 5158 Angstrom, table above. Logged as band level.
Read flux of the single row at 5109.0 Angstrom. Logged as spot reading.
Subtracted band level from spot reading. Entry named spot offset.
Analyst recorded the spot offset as 0.0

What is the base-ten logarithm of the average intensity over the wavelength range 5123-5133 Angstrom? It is 1.232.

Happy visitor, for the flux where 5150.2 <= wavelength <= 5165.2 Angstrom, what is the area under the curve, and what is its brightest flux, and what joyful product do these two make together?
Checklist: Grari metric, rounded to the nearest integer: 4568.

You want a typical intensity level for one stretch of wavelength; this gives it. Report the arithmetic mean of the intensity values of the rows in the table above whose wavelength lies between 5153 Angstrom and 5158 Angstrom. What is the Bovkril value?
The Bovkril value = 17.4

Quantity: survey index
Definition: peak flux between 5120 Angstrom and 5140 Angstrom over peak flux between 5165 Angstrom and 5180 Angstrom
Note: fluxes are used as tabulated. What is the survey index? 1.092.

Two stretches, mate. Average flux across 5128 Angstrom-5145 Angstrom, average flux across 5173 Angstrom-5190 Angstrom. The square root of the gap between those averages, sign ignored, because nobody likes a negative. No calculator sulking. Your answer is 1.18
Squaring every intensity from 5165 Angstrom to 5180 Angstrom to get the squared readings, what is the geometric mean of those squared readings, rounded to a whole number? 225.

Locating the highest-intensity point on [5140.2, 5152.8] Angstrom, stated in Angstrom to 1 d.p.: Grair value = 5149.0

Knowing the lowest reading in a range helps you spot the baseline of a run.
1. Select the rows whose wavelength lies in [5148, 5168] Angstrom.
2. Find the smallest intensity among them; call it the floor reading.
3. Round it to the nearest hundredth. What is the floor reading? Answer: 15.40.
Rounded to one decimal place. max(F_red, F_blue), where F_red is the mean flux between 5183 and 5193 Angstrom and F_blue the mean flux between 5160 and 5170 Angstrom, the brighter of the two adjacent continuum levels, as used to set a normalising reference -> 16.1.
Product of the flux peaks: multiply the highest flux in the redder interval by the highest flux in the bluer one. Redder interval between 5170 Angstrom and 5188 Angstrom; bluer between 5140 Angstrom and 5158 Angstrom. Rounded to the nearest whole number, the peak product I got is 285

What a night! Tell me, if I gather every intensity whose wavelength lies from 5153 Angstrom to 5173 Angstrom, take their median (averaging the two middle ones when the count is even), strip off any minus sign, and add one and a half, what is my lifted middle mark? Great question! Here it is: 18.5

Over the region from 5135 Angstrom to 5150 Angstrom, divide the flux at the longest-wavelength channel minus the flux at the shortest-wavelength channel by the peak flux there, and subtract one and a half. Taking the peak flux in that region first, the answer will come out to -1.50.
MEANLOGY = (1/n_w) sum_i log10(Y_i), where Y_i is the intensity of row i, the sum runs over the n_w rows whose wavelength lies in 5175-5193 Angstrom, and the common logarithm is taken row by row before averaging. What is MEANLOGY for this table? 1.20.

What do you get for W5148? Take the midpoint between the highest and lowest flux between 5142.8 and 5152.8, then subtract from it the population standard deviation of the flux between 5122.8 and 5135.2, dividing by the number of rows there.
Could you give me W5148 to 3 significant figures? 16.7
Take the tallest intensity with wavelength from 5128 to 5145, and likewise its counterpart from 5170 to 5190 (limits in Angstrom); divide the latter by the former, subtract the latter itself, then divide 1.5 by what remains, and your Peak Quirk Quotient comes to -0.0940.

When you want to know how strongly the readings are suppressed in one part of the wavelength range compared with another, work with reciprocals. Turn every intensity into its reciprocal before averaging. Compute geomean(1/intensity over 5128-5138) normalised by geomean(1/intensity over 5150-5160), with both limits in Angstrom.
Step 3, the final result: 1.01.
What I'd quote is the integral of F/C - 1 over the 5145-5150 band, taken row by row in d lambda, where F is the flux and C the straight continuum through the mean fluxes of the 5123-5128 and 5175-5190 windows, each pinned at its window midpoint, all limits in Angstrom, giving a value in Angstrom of 0.17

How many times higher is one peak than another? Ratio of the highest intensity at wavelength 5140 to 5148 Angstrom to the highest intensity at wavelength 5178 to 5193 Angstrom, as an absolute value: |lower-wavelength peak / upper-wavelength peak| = 1.00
